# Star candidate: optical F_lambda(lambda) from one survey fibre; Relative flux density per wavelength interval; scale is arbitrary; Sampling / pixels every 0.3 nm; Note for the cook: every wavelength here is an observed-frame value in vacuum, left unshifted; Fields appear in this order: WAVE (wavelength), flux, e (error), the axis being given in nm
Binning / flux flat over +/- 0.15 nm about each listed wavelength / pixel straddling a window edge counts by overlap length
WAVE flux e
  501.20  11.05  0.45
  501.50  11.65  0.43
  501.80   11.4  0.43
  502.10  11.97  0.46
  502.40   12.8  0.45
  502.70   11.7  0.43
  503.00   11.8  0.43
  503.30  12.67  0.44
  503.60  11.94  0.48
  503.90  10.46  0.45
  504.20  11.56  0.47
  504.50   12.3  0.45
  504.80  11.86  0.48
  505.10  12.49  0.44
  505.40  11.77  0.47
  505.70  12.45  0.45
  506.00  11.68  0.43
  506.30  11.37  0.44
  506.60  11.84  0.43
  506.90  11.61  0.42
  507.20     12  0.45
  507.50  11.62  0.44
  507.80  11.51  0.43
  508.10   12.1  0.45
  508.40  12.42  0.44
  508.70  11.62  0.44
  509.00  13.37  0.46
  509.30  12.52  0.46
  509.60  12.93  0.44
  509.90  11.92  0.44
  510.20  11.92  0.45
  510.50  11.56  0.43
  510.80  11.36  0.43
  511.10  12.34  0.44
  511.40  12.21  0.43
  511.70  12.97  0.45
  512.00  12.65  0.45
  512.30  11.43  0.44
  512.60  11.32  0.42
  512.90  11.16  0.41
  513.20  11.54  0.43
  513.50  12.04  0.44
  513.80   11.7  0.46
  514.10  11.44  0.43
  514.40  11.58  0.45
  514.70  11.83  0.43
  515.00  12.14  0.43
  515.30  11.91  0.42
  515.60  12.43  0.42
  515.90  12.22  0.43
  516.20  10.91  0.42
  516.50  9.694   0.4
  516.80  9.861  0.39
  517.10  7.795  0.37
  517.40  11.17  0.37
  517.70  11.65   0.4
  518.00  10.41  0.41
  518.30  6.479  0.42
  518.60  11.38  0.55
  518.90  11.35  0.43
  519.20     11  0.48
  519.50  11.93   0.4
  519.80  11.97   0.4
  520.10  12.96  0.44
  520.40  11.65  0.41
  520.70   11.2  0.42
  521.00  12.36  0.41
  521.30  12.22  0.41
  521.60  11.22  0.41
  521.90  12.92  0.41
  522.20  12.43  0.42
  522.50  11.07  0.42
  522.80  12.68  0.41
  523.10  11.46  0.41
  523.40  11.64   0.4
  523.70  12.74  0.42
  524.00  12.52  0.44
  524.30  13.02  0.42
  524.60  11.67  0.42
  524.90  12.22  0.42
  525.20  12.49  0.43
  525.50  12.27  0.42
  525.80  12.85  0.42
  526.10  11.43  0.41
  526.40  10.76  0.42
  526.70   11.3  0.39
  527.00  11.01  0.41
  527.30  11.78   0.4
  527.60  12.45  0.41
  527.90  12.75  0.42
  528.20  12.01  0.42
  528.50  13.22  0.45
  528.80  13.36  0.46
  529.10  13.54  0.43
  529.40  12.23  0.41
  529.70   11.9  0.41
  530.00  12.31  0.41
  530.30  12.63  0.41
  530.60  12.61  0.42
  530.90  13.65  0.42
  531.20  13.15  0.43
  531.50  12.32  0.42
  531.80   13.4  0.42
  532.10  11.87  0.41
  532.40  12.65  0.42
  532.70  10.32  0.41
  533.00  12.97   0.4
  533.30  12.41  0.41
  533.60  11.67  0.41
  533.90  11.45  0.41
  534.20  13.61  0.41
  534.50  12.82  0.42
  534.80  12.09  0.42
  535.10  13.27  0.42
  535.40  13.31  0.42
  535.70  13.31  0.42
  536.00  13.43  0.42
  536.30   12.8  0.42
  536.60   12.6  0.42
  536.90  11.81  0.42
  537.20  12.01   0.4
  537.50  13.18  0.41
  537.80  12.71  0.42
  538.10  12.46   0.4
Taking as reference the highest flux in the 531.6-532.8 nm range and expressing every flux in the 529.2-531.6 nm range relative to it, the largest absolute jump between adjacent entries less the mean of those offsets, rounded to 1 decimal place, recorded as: 1.8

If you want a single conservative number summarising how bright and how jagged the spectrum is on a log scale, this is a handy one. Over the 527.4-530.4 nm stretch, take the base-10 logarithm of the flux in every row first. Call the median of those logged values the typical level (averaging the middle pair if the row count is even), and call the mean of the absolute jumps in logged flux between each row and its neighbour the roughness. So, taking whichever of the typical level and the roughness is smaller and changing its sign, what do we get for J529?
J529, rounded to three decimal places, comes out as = -0.019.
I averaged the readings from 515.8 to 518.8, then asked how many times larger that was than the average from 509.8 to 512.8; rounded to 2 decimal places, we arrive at 0.85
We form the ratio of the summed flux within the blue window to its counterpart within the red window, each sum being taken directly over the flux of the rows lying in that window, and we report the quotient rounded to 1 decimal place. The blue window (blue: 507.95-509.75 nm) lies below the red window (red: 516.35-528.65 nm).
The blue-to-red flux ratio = 0.2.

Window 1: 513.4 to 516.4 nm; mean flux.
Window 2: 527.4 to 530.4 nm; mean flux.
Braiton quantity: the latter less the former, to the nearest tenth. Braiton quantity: 0.8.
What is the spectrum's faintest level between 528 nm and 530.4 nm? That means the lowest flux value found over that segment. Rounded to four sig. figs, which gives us 11.90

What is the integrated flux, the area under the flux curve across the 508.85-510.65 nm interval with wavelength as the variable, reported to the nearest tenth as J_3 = 22.3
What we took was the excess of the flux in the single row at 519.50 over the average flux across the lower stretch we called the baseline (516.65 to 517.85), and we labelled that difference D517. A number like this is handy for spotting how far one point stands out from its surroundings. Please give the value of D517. 1.8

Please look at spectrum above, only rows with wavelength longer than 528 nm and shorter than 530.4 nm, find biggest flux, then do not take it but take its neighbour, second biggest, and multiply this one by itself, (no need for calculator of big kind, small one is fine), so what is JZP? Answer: 178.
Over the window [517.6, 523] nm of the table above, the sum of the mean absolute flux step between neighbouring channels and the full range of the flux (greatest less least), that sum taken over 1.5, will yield 5.2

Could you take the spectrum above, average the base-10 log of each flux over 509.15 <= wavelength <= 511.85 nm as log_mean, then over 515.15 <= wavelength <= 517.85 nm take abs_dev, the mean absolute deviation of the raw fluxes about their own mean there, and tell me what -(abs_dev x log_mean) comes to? -1.3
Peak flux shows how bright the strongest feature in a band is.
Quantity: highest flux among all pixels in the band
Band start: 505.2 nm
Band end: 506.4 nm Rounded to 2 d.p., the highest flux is 12.45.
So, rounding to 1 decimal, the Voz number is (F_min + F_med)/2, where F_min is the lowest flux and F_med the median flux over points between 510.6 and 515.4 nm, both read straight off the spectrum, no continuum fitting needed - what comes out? 11.5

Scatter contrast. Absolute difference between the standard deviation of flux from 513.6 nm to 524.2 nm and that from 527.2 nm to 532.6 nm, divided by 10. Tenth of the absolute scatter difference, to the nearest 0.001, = 0.072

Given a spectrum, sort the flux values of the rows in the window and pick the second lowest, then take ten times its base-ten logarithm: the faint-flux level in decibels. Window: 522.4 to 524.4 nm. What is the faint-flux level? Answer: 10.6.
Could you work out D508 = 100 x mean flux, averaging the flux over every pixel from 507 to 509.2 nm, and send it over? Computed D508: 1209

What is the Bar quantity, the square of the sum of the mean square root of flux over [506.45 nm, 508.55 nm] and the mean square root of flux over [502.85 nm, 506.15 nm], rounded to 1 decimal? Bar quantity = 47.5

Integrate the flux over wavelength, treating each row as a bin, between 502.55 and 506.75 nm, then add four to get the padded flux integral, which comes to 54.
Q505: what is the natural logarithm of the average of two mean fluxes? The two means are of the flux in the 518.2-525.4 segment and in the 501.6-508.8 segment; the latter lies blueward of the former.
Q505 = 2.47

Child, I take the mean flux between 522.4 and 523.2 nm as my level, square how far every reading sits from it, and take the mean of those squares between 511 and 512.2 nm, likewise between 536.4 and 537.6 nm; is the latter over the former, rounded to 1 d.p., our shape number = 1.0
